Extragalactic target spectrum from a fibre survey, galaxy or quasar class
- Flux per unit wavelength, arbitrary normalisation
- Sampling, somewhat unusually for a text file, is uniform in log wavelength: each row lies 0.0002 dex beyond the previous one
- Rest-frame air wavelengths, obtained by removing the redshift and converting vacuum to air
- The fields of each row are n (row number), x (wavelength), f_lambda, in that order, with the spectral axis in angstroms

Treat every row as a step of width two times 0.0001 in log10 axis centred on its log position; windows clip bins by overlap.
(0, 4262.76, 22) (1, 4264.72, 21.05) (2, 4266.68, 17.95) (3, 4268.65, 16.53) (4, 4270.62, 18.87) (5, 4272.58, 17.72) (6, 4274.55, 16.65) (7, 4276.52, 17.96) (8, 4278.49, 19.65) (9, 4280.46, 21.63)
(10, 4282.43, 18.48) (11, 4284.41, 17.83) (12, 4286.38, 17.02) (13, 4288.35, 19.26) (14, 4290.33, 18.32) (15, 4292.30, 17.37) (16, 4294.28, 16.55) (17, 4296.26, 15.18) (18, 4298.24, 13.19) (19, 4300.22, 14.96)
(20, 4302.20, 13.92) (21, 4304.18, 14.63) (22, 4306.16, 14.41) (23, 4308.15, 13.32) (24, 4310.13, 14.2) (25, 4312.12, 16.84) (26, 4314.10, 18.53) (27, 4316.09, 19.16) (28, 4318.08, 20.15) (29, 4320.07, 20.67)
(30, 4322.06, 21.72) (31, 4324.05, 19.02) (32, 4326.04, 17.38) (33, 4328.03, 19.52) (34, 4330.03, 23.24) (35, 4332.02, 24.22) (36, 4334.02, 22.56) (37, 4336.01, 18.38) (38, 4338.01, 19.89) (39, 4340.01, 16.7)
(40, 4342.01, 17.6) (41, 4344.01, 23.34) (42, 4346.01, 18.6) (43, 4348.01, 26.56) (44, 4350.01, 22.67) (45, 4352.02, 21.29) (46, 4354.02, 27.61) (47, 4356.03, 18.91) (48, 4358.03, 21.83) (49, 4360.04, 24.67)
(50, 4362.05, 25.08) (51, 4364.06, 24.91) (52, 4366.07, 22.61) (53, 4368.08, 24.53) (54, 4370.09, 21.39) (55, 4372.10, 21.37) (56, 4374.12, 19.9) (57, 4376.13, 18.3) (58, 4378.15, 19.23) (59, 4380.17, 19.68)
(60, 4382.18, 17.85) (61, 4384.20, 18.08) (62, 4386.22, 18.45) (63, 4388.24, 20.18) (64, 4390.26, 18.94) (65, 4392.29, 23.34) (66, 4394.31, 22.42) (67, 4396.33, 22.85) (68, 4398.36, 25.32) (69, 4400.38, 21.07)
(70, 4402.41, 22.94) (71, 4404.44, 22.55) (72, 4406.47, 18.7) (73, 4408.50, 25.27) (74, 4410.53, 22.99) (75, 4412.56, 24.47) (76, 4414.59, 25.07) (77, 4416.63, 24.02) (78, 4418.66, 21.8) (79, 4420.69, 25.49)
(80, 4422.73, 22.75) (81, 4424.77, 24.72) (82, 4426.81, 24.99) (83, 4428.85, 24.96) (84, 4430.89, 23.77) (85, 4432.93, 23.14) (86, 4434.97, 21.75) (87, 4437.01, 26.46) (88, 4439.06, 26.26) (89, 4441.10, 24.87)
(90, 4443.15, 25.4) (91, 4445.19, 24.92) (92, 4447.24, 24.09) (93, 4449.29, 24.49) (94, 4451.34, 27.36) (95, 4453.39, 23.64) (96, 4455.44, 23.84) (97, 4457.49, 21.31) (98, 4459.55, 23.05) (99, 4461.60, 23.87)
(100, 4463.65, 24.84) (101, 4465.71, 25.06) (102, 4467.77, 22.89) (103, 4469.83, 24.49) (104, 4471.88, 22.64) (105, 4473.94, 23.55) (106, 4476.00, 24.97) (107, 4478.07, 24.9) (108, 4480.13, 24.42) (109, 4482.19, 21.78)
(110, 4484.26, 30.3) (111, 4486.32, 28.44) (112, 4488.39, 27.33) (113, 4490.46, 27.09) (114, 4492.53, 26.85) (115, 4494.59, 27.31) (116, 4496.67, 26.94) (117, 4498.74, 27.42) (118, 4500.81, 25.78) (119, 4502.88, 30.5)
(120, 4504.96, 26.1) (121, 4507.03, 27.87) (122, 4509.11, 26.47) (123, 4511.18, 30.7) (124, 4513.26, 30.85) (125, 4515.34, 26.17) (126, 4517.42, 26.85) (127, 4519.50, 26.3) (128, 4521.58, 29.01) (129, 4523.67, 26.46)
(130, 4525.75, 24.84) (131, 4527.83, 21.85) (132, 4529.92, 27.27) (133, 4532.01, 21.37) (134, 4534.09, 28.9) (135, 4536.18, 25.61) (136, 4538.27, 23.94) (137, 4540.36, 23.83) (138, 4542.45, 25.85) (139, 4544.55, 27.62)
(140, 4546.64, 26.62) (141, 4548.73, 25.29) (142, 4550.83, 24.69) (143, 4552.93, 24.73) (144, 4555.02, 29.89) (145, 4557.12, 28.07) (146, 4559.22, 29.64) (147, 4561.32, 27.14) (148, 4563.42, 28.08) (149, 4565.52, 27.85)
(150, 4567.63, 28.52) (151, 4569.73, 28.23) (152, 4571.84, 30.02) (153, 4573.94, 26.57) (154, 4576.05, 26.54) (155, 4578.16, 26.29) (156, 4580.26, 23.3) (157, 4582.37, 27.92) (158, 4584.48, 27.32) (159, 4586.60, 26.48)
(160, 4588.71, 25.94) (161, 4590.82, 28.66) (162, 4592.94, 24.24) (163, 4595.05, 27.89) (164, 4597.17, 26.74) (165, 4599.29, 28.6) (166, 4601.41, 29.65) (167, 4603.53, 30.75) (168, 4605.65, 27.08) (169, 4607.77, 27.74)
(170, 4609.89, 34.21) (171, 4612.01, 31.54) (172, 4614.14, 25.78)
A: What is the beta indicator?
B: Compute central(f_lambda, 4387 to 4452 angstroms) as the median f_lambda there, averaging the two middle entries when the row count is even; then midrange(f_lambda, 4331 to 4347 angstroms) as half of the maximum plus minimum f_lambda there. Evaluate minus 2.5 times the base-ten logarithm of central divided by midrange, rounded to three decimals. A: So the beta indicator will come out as -0.176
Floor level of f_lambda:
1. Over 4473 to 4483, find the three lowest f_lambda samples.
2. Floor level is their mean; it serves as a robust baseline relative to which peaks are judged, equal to 23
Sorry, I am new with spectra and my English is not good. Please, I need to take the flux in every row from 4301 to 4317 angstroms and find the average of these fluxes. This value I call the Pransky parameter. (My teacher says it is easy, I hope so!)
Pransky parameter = 16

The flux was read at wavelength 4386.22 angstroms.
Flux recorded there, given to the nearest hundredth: 18.45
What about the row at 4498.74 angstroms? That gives 27.42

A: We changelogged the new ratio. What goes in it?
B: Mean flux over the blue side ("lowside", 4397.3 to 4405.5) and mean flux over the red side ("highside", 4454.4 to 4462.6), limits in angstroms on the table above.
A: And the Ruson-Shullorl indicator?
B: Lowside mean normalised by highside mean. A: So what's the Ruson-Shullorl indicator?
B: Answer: 1.00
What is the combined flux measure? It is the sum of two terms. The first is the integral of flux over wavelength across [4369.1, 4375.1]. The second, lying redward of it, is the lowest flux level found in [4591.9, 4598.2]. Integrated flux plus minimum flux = 150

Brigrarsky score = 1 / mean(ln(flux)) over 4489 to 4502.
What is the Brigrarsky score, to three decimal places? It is 0.304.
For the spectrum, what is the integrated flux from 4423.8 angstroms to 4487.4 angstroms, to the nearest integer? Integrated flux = 1562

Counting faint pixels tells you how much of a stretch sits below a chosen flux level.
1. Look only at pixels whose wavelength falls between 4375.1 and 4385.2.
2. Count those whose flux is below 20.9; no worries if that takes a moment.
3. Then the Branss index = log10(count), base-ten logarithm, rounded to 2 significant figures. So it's 0.70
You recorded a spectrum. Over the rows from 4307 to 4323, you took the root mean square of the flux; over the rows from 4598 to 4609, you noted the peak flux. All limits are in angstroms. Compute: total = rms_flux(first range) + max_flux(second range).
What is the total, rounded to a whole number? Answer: 49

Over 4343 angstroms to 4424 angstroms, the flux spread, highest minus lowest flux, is 9.8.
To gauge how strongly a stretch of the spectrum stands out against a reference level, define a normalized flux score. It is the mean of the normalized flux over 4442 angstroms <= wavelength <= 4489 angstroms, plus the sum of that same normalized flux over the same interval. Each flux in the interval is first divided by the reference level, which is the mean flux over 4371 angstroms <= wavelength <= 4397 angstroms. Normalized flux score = 30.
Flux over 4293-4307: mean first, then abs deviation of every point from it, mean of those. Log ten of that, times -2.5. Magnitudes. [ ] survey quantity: 0.32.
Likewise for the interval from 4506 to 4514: -0.64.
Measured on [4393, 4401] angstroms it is -0.20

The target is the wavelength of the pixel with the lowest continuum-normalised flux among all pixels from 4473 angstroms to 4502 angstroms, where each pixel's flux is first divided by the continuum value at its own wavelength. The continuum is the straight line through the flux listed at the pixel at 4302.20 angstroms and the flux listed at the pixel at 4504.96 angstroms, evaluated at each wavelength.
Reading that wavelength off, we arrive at 4482.19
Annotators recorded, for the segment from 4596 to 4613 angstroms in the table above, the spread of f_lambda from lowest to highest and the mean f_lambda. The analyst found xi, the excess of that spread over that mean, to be -22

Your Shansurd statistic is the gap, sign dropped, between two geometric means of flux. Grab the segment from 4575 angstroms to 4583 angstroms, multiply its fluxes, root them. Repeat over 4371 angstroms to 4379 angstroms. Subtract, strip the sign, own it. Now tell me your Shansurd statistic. 6.3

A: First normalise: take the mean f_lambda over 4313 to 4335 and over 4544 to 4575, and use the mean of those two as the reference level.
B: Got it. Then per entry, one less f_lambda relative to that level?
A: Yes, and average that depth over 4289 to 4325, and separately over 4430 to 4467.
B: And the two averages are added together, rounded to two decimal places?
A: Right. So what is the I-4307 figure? 0.29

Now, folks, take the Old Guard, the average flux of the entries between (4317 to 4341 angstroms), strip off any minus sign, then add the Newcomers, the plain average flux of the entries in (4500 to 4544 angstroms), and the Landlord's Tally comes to 47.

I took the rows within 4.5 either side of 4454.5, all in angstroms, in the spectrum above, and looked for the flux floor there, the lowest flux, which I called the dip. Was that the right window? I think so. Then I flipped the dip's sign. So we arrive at -21.3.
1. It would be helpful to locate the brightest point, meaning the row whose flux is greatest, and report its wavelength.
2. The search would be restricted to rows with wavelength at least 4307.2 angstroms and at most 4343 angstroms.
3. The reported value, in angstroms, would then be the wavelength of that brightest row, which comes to 4332.02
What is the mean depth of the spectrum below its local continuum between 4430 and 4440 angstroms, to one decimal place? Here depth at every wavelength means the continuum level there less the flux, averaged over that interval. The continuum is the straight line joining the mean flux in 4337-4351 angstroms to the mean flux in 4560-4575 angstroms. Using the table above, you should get -0.5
